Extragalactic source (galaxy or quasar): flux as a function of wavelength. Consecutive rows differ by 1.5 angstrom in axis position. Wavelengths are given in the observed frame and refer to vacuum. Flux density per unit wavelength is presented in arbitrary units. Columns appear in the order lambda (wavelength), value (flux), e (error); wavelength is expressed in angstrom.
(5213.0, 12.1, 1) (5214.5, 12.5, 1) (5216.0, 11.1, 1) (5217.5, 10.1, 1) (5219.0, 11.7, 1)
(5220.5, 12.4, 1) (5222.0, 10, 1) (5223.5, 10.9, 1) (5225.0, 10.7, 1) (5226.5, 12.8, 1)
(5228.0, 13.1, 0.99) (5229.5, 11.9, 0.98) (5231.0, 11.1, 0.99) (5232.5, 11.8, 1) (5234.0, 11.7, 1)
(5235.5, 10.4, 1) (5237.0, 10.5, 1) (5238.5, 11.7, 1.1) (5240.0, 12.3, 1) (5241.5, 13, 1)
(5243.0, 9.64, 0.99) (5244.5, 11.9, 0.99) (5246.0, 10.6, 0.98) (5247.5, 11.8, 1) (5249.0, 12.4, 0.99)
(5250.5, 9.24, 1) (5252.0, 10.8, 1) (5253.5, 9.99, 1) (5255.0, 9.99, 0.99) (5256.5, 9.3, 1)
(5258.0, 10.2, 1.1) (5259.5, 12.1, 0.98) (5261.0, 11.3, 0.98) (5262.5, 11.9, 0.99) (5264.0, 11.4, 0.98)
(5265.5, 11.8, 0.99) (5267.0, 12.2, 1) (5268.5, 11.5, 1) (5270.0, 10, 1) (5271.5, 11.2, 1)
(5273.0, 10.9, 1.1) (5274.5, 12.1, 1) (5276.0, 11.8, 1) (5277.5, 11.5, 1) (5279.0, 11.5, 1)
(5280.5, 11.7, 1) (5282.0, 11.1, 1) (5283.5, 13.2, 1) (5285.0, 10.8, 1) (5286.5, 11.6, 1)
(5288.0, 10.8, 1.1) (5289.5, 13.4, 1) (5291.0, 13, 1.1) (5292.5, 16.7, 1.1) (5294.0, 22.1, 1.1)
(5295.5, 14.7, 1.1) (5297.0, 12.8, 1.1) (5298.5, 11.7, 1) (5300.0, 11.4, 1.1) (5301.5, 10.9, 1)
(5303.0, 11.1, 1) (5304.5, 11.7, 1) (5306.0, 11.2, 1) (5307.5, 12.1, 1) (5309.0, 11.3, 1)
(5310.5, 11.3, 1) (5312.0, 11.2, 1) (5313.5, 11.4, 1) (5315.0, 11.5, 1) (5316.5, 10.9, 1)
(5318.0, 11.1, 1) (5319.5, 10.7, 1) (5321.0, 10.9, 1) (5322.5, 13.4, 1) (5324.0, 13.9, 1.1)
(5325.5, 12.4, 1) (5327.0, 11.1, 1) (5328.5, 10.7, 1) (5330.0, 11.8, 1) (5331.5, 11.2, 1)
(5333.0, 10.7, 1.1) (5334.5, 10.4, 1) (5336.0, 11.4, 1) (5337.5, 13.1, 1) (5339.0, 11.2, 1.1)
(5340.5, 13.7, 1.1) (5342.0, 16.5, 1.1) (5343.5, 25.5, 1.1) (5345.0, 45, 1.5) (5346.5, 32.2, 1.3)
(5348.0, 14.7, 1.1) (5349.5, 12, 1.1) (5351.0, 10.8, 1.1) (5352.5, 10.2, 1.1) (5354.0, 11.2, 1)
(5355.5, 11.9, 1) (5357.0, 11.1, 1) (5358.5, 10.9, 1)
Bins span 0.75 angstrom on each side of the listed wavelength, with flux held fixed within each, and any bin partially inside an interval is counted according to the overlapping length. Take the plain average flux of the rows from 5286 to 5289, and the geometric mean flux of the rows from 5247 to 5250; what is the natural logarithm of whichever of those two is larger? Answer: 2.49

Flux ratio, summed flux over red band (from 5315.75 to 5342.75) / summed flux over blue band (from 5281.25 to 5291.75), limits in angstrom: 2.6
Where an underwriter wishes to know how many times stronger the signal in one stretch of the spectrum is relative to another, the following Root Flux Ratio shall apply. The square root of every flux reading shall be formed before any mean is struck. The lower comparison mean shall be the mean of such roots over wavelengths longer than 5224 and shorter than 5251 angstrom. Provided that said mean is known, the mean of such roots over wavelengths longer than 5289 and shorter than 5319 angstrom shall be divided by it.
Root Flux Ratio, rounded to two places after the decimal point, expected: 1.04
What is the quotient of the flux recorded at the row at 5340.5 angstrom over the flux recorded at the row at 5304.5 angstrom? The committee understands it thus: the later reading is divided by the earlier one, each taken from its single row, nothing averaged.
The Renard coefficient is 1.17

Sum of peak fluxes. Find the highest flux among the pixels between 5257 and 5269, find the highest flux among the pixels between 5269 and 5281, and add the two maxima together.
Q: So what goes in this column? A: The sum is 24.3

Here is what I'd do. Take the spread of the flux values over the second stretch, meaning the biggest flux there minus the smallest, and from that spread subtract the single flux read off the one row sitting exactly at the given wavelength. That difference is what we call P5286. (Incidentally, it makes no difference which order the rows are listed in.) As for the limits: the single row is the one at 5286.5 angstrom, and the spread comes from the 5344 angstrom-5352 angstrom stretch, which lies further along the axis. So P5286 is 23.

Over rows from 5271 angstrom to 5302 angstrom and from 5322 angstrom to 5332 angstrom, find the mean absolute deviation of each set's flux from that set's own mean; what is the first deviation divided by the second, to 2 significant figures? 1.7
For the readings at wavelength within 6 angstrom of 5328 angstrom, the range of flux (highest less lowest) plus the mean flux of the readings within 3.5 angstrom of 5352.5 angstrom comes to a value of 14.4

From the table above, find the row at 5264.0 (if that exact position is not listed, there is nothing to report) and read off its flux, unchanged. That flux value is 11.4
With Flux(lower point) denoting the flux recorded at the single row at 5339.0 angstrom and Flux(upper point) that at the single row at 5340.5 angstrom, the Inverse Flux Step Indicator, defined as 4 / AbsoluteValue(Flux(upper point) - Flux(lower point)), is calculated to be 1.6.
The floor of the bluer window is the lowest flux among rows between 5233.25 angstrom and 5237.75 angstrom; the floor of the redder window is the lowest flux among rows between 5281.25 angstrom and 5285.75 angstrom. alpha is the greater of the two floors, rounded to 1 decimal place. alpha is 10.8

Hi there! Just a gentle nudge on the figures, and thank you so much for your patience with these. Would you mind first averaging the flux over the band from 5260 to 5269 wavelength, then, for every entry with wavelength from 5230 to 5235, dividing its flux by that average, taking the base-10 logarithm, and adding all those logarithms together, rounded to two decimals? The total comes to -0.02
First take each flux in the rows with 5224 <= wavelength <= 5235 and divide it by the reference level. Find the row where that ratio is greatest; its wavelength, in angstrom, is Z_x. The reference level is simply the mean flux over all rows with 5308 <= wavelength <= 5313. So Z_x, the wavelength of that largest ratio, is 5228.0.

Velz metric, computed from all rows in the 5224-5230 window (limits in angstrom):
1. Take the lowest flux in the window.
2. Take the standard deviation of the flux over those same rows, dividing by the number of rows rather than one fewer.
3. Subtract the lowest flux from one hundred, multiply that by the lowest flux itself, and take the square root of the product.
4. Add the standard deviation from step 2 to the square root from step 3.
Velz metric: 31.8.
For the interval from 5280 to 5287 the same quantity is 31.9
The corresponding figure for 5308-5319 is 31.3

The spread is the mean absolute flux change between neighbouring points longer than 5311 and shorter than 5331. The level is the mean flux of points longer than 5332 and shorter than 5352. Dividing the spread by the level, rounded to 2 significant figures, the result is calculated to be 0.043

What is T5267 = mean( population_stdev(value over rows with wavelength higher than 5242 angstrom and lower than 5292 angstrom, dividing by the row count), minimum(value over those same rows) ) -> 5.13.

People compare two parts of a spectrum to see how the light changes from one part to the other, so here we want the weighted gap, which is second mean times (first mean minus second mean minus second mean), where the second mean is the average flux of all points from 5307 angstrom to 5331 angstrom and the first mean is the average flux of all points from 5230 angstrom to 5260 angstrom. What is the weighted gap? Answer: -141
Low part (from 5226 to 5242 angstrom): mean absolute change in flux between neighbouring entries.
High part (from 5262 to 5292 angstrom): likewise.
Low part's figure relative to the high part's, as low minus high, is -0.2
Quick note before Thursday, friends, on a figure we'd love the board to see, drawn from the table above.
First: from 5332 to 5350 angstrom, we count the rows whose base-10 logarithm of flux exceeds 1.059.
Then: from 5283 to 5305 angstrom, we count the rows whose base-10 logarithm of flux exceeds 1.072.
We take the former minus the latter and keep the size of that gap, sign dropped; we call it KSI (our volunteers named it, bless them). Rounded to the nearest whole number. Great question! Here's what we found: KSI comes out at 1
